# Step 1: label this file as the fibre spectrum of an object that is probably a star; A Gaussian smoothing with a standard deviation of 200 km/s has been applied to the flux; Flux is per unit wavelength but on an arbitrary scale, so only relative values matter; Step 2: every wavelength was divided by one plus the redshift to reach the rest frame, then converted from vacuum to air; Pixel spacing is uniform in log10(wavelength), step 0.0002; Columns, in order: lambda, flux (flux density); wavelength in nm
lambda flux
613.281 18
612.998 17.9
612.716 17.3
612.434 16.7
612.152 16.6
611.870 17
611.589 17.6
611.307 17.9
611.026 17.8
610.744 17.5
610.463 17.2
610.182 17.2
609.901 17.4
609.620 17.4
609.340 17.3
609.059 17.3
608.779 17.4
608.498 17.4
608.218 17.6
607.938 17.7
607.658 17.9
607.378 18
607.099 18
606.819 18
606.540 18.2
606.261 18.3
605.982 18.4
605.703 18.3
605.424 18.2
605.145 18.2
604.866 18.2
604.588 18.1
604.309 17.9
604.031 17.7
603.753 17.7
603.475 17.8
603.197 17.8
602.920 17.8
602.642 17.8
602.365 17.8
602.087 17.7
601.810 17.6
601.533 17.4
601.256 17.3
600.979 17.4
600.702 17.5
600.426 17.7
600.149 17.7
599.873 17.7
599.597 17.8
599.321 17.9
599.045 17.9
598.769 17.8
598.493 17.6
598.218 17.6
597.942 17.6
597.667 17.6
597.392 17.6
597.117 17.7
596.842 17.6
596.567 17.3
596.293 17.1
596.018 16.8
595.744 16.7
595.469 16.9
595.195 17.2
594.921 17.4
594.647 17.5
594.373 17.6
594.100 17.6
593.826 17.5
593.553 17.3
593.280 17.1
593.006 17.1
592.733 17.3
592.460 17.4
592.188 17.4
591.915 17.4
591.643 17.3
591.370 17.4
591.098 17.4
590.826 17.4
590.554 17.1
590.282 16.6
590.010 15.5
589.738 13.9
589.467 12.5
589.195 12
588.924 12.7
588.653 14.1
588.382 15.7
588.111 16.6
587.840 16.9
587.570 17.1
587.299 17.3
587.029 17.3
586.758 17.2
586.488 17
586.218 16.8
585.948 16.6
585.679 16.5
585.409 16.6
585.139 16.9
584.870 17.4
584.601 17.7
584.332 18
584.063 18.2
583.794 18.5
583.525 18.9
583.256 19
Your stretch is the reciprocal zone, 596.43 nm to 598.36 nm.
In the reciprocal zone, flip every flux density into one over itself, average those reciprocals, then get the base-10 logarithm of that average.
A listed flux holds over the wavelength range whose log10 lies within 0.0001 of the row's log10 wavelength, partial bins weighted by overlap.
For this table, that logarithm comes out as -1.24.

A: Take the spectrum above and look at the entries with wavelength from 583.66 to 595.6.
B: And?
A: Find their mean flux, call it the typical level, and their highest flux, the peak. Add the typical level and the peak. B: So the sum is 35.2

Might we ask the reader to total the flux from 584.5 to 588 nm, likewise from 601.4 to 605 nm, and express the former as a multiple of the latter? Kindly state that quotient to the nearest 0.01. 0.96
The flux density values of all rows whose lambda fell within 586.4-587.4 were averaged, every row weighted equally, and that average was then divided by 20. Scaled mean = 0.860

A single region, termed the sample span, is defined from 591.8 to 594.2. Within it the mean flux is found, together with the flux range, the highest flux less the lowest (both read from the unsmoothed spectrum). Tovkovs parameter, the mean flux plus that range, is 17.8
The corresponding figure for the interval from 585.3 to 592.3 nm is 21.6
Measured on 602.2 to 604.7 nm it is 18.2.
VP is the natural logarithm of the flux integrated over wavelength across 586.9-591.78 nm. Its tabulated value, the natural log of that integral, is 4.35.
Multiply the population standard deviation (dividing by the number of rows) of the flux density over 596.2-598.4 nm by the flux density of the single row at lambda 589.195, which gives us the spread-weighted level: 2.3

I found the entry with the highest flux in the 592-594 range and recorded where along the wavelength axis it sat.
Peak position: 593.826 nm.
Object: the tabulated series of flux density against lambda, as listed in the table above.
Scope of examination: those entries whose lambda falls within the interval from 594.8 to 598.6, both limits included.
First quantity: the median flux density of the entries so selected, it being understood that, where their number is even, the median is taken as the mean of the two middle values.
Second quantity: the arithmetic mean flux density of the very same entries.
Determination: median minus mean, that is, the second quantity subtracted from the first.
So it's 0.16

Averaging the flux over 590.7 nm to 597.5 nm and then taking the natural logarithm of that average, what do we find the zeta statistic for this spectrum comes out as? 2.85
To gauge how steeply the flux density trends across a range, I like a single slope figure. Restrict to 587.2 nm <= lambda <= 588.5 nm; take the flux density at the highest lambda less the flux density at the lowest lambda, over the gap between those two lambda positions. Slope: -1.48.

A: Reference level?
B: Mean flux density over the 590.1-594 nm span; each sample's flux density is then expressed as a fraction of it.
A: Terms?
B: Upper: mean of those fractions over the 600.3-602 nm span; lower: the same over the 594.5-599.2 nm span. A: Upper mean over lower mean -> 1.00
